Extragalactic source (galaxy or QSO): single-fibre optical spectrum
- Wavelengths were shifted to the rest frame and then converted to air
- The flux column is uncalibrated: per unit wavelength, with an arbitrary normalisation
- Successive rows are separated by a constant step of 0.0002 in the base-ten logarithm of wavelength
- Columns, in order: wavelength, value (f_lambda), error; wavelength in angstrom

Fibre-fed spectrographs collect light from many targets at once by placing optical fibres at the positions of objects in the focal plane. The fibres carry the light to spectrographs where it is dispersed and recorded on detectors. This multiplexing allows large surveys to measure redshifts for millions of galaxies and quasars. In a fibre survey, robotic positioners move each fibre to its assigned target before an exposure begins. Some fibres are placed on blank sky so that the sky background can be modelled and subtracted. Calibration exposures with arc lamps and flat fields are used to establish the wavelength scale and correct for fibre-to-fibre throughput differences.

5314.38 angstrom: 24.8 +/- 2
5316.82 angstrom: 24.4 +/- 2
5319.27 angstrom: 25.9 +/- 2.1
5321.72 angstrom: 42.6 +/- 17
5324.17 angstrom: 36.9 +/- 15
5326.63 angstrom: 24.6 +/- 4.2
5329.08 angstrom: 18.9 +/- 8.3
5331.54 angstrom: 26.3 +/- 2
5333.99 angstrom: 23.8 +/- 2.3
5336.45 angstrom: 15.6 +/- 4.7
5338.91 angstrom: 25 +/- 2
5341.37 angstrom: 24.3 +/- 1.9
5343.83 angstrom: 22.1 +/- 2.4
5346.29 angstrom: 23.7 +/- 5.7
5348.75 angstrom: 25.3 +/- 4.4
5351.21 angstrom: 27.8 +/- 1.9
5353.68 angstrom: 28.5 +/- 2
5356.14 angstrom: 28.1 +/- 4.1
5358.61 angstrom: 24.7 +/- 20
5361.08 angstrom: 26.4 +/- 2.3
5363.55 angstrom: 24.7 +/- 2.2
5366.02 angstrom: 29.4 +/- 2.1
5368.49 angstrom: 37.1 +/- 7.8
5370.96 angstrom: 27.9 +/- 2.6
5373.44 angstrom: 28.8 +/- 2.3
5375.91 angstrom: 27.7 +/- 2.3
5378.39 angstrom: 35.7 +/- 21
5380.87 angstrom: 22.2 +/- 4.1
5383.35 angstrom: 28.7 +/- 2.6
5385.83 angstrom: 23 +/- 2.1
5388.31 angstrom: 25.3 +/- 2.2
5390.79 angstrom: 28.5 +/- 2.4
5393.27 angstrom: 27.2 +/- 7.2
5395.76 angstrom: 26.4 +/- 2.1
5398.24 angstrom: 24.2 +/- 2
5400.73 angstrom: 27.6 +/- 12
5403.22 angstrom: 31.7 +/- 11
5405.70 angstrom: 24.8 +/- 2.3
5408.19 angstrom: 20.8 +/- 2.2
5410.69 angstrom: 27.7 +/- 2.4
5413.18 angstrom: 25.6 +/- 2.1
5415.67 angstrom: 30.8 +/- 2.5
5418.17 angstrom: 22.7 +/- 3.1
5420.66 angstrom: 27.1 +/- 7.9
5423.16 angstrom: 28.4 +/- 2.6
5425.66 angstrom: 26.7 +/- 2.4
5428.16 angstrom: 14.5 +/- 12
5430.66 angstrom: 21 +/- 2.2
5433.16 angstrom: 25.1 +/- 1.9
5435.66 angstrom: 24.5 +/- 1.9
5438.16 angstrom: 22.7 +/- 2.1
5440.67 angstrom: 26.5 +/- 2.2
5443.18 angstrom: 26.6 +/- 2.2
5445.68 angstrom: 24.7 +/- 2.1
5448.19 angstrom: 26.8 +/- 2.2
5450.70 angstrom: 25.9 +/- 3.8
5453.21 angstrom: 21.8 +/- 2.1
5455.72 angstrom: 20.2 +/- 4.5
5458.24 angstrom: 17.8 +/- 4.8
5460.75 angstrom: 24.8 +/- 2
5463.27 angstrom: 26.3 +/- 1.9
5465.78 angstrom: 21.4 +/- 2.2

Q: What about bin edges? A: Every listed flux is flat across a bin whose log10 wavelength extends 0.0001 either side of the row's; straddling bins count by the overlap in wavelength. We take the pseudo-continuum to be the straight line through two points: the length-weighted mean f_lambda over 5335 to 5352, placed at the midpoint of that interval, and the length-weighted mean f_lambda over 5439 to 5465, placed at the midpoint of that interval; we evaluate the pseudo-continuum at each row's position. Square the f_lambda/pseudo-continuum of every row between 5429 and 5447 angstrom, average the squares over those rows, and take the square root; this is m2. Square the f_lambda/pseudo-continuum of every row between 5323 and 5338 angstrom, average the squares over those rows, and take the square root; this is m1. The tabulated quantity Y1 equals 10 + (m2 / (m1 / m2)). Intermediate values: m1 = 1.09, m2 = 1.02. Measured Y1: 11.0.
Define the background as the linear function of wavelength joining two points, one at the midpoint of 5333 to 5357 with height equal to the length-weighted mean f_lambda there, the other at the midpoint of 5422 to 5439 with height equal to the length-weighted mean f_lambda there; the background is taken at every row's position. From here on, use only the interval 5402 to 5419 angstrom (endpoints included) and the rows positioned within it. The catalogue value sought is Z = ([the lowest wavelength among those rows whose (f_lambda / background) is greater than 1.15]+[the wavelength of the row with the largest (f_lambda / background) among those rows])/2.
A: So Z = 5403.2 angstrom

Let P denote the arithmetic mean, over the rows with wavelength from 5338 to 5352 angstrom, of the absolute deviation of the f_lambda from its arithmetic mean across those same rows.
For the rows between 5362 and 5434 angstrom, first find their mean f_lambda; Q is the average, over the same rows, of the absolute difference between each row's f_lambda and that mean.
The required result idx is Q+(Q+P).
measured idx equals 7.6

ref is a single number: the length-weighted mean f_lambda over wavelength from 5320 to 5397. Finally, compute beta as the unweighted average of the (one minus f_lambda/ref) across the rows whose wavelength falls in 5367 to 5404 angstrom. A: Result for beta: -0.04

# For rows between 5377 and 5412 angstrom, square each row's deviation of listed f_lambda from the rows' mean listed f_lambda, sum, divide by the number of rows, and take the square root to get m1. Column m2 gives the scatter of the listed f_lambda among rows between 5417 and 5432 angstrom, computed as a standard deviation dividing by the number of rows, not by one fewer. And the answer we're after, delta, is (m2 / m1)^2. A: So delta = 1.61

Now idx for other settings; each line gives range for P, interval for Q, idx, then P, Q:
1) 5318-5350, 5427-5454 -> 9.7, 4.4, 2.7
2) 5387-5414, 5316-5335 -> 13.8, 2.0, 5.9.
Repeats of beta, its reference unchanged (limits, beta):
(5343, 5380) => -0.03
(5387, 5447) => 0.06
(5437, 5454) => 0.07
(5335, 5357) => 0.09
